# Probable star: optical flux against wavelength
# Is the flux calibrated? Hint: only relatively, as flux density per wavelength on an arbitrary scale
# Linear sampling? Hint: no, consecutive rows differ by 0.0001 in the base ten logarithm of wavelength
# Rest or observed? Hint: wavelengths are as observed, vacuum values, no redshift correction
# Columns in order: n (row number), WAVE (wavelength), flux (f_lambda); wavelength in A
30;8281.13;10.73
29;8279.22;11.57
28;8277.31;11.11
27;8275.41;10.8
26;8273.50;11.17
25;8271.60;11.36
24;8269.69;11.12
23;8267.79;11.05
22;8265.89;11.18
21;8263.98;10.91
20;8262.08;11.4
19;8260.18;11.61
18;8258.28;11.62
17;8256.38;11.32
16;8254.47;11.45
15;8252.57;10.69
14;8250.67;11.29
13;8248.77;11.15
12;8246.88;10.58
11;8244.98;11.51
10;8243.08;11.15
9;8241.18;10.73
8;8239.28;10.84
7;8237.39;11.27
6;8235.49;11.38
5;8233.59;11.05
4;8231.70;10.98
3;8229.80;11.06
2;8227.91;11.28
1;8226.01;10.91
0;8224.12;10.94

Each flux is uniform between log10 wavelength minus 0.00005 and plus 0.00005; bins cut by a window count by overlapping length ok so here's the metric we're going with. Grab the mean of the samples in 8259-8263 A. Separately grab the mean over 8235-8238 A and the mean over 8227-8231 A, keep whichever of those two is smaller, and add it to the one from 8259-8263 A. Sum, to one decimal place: 22.7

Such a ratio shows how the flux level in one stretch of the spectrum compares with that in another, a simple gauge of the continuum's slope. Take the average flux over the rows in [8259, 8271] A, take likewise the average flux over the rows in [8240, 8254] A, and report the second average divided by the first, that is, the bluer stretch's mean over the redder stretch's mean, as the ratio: 0.98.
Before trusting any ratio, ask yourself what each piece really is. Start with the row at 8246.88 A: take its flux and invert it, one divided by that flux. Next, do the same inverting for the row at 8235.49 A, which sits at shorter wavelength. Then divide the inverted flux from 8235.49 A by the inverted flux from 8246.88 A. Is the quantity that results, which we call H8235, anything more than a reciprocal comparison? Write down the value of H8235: 0.93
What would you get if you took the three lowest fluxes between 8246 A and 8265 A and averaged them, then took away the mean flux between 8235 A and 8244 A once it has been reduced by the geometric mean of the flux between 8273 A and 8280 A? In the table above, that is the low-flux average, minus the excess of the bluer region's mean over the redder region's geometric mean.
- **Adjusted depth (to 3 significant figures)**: 10.8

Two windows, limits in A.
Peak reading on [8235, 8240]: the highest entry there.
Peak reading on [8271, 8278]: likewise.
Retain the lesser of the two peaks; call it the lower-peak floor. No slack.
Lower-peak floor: 11.4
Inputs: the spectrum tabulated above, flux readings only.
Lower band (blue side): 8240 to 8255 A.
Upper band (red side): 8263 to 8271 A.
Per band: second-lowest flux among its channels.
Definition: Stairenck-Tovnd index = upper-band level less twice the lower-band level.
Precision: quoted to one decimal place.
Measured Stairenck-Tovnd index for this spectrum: -10.3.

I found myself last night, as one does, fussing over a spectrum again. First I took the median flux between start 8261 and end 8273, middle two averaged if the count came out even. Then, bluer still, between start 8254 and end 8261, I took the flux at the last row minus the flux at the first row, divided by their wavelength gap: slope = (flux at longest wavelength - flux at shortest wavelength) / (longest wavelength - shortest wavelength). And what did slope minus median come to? -11.12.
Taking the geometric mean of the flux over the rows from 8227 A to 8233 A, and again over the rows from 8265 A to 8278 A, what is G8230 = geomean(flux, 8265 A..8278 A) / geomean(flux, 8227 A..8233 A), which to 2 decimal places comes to 1.00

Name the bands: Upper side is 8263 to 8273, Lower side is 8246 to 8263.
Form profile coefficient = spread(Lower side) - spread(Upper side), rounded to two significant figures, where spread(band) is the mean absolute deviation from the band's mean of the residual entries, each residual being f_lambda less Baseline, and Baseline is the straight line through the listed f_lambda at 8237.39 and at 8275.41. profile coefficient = 0.19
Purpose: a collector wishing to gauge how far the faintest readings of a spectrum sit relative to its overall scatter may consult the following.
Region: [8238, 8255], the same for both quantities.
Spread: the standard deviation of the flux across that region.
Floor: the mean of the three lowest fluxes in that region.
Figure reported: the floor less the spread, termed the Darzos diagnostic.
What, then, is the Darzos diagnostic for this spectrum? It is 10.3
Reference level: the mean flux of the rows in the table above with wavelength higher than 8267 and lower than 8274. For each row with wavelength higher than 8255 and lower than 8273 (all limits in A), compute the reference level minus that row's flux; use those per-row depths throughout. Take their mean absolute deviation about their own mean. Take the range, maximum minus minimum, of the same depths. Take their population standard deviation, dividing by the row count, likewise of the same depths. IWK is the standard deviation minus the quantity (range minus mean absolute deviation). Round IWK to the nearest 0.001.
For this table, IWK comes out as -0.285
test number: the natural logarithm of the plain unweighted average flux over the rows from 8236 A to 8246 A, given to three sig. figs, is 2.41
